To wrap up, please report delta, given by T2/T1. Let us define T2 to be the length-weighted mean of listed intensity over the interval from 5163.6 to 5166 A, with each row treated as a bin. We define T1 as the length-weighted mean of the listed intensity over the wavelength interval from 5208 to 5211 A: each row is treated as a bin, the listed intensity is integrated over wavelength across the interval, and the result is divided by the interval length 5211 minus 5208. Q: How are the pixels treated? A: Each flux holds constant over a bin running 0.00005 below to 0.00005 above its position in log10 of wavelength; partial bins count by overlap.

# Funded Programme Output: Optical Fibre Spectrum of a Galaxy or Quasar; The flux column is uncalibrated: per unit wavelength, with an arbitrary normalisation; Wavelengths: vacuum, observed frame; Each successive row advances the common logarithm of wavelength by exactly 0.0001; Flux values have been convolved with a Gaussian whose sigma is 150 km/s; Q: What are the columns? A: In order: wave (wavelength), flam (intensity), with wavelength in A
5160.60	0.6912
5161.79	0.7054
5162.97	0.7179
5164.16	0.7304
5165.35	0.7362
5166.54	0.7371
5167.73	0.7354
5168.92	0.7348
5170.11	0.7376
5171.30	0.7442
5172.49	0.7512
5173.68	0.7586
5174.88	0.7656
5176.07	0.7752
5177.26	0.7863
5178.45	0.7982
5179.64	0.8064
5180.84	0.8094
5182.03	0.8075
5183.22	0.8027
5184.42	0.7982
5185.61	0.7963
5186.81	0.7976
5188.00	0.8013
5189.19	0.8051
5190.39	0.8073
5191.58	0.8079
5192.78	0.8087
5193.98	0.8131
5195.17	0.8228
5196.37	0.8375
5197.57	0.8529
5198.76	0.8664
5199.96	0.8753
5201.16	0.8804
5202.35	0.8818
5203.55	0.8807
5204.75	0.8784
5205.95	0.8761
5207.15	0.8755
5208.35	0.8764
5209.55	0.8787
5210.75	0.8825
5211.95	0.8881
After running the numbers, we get 0.83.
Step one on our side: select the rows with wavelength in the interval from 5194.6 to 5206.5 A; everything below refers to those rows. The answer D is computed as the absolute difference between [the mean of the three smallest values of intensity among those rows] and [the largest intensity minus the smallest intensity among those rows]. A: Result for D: 0.779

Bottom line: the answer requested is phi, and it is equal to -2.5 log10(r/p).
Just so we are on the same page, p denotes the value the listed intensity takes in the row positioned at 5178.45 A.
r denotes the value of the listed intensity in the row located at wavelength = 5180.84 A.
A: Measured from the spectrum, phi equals -0.02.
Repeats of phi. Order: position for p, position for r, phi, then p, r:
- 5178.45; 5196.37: -0.05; 0.7982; 0.8375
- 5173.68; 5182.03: -0.07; 0.7586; 0.8075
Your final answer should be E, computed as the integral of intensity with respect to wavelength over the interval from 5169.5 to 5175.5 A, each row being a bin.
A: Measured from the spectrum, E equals 4.5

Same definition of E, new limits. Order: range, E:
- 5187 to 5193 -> 4.8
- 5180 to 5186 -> 4.8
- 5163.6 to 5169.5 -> 4.3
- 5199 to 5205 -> 5.3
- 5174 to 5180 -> 4.7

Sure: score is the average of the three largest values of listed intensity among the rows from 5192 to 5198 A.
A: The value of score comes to 0.838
